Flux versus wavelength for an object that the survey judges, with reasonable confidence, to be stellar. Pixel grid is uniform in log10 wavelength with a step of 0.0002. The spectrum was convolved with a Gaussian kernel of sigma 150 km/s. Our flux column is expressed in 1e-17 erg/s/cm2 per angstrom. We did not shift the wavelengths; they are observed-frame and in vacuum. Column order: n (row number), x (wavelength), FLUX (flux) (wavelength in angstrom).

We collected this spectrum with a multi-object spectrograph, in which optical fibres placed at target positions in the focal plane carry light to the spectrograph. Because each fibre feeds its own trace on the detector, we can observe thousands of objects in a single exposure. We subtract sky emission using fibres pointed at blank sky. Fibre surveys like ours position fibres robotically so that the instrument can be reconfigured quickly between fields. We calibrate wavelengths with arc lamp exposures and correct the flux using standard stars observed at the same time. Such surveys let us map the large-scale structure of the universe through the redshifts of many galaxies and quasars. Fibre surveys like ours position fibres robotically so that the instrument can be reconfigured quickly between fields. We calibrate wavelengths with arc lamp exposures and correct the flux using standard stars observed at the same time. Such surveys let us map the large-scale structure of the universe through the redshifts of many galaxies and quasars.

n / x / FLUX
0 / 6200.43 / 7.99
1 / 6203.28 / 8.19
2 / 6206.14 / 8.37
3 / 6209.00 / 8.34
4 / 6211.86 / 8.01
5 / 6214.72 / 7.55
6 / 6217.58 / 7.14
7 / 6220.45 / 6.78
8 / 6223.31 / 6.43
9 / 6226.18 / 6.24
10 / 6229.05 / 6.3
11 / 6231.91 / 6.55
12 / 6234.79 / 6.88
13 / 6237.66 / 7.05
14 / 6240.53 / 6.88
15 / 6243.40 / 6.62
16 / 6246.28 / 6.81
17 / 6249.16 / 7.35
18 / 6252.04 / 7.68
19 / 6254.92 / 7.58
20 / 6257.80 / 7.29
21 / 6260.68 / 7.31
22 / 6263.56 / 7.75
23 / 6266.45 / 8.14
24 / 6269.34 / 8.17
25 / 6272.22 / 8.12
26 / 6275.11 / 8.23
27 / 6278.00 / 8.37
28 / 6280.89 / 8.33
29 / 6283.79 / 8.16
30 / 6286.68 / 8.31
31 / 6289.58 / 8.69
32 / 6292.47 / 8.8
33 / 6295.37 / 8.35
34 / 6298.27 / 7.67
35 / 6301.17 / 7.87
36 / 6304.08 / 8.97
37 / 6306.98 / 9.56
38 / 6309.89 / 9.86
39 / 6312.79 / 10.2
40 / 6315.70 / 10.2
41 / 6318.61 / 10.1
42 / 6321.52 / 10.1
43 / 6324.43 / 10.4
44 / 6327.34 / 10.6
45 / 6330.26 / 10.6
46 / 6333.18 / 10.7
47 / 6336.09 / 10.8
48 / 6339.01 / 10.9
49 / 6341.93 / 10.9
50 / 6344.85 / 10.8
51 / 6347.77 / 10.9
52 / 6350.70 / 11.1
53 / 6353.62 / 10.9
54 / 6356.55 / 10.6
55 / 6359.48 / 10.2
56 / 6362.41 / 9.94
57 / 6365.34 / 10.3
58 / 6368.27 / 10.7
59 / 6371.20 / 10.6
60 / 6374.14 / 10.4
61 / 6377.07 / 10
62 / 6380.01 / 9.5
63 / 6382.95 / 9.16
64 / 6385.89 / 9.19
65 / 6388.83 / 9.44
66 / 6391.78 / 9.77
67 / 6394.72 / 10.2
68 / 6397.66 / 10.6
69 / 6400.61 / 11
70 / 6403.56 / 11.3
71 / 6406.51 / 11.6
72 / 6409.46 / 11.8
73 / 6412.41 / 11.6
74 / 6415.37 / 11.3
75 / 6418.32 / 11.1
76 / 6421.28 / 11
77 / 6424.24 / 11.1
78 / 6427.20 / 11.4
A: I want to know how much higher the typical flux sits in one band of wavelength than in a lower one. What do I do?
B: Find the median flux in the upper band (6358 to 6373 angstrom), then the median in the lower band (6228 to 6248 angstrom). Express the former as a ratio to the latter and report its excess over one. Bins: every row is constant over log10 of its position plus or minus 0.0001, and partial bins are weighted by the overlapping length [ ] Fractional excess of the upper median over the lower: 0.51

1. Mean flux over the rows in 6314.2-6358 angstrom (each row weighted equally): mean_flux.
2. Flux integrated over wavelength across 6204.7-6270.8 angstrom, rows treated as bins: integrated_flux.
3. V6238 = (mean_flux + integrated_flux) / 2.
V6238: 246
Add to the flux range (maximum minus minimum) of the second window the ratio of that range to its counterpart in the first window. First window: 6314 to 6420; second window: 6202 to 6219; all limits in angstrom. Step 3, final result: 1.7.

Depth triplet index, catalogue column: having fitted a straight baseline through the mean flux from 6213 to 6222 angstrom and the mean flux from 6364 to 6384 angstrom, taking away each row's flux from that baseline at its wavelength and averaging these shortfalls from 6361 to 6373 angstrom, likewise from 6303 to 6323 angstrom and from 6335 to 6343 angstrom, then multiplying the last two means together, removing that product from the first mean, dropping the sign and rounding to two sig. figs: 1.7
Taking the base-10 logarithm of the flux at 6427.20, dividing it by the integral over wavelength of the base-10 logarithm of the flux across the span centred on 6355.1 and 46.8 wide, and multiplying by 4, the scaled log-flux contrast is 0.088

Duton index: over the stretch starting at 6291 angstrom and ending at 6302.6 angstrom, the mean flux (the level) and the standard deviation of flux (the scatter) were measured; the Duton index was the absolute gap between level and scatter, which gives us 7.7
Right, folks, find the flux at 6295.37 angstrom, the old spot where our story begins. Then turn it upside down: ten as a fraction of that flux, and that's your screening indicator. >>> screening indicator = 1.20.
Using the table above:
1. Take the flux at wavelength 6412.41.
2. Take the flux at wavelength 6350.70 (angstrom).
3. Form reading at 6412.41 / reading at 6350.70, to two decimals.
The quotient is 1.05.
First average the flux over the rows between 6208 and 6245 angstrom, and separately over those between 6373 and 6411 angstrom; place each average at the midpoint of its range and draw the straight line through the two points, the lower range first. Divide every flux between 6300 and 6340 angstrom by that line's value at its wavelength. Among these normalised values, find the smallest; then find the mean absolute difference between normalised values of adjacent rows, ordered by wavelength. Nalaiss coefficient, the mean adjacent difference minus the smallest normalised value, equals -0.90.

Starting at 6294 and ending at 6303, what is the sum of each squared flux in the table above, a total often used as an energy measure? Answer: 190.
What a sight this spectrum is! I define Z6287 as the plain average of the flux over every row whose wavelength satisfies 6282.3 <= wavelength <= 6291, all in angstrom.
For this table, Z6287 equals 8.4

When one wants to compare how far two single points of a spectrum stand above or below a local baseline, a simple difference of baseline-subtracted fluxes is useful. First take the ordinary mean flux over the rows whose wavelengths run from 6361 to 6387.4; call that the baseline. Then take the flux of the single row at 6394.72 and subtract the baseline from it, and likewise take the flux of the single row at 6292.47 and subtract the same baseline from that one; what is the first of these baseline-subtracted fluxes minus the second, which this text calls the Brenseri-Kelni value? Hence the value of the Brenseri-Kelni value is 1.4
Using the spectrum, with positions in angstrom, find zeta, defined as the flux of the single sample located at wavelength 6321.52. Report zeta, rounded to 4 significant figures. 10.10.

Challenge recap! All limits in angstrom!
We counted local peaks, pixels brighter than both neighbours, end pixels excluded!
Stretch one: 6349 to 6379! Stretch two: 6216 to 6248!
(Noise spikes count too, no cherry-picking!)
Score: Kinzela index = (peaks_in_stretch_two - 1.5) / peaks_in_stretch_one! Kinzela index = -0.50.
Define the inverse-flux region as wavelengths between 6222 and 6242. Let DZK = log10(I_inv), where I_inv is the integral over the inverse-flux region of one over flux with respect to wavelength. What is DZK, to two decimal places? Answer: 0.48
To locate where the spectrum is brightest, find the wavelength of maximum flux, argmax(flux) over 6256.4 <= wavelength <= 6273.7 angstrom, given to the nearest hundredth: 6269.34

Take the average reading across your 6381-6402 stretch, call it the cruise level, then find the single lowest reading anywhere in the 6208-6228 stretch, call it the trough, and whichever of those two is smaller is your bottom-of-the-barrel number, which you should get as 6.2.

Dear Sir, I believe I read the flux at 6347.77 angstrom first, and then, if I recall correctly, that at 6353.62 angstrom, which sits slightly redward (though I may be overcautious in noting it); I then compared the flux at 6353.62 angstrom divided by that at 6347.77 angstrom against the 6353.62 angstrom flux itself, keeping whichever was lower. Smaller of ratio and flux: 1.0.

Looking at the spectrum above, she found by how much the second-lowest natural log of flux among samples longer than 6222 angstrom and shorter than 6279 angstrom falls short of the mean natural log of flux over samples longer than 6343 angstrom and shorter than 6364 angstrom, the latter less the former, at 0.52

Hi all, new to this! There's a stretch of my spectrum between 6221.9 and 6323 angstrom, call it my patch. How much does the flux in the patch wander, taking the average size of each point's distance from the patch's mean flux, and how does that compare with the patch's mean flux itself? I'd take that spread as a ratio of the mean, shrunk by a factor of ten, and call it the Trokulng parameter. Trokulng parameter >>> 0.012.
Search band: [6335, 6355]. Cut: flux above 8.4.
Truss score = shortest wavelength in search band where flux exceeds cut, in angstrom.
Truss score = 6336.09 angstrom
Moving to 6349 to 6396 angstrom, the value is 6350.70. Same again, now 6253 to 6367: 6289.58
